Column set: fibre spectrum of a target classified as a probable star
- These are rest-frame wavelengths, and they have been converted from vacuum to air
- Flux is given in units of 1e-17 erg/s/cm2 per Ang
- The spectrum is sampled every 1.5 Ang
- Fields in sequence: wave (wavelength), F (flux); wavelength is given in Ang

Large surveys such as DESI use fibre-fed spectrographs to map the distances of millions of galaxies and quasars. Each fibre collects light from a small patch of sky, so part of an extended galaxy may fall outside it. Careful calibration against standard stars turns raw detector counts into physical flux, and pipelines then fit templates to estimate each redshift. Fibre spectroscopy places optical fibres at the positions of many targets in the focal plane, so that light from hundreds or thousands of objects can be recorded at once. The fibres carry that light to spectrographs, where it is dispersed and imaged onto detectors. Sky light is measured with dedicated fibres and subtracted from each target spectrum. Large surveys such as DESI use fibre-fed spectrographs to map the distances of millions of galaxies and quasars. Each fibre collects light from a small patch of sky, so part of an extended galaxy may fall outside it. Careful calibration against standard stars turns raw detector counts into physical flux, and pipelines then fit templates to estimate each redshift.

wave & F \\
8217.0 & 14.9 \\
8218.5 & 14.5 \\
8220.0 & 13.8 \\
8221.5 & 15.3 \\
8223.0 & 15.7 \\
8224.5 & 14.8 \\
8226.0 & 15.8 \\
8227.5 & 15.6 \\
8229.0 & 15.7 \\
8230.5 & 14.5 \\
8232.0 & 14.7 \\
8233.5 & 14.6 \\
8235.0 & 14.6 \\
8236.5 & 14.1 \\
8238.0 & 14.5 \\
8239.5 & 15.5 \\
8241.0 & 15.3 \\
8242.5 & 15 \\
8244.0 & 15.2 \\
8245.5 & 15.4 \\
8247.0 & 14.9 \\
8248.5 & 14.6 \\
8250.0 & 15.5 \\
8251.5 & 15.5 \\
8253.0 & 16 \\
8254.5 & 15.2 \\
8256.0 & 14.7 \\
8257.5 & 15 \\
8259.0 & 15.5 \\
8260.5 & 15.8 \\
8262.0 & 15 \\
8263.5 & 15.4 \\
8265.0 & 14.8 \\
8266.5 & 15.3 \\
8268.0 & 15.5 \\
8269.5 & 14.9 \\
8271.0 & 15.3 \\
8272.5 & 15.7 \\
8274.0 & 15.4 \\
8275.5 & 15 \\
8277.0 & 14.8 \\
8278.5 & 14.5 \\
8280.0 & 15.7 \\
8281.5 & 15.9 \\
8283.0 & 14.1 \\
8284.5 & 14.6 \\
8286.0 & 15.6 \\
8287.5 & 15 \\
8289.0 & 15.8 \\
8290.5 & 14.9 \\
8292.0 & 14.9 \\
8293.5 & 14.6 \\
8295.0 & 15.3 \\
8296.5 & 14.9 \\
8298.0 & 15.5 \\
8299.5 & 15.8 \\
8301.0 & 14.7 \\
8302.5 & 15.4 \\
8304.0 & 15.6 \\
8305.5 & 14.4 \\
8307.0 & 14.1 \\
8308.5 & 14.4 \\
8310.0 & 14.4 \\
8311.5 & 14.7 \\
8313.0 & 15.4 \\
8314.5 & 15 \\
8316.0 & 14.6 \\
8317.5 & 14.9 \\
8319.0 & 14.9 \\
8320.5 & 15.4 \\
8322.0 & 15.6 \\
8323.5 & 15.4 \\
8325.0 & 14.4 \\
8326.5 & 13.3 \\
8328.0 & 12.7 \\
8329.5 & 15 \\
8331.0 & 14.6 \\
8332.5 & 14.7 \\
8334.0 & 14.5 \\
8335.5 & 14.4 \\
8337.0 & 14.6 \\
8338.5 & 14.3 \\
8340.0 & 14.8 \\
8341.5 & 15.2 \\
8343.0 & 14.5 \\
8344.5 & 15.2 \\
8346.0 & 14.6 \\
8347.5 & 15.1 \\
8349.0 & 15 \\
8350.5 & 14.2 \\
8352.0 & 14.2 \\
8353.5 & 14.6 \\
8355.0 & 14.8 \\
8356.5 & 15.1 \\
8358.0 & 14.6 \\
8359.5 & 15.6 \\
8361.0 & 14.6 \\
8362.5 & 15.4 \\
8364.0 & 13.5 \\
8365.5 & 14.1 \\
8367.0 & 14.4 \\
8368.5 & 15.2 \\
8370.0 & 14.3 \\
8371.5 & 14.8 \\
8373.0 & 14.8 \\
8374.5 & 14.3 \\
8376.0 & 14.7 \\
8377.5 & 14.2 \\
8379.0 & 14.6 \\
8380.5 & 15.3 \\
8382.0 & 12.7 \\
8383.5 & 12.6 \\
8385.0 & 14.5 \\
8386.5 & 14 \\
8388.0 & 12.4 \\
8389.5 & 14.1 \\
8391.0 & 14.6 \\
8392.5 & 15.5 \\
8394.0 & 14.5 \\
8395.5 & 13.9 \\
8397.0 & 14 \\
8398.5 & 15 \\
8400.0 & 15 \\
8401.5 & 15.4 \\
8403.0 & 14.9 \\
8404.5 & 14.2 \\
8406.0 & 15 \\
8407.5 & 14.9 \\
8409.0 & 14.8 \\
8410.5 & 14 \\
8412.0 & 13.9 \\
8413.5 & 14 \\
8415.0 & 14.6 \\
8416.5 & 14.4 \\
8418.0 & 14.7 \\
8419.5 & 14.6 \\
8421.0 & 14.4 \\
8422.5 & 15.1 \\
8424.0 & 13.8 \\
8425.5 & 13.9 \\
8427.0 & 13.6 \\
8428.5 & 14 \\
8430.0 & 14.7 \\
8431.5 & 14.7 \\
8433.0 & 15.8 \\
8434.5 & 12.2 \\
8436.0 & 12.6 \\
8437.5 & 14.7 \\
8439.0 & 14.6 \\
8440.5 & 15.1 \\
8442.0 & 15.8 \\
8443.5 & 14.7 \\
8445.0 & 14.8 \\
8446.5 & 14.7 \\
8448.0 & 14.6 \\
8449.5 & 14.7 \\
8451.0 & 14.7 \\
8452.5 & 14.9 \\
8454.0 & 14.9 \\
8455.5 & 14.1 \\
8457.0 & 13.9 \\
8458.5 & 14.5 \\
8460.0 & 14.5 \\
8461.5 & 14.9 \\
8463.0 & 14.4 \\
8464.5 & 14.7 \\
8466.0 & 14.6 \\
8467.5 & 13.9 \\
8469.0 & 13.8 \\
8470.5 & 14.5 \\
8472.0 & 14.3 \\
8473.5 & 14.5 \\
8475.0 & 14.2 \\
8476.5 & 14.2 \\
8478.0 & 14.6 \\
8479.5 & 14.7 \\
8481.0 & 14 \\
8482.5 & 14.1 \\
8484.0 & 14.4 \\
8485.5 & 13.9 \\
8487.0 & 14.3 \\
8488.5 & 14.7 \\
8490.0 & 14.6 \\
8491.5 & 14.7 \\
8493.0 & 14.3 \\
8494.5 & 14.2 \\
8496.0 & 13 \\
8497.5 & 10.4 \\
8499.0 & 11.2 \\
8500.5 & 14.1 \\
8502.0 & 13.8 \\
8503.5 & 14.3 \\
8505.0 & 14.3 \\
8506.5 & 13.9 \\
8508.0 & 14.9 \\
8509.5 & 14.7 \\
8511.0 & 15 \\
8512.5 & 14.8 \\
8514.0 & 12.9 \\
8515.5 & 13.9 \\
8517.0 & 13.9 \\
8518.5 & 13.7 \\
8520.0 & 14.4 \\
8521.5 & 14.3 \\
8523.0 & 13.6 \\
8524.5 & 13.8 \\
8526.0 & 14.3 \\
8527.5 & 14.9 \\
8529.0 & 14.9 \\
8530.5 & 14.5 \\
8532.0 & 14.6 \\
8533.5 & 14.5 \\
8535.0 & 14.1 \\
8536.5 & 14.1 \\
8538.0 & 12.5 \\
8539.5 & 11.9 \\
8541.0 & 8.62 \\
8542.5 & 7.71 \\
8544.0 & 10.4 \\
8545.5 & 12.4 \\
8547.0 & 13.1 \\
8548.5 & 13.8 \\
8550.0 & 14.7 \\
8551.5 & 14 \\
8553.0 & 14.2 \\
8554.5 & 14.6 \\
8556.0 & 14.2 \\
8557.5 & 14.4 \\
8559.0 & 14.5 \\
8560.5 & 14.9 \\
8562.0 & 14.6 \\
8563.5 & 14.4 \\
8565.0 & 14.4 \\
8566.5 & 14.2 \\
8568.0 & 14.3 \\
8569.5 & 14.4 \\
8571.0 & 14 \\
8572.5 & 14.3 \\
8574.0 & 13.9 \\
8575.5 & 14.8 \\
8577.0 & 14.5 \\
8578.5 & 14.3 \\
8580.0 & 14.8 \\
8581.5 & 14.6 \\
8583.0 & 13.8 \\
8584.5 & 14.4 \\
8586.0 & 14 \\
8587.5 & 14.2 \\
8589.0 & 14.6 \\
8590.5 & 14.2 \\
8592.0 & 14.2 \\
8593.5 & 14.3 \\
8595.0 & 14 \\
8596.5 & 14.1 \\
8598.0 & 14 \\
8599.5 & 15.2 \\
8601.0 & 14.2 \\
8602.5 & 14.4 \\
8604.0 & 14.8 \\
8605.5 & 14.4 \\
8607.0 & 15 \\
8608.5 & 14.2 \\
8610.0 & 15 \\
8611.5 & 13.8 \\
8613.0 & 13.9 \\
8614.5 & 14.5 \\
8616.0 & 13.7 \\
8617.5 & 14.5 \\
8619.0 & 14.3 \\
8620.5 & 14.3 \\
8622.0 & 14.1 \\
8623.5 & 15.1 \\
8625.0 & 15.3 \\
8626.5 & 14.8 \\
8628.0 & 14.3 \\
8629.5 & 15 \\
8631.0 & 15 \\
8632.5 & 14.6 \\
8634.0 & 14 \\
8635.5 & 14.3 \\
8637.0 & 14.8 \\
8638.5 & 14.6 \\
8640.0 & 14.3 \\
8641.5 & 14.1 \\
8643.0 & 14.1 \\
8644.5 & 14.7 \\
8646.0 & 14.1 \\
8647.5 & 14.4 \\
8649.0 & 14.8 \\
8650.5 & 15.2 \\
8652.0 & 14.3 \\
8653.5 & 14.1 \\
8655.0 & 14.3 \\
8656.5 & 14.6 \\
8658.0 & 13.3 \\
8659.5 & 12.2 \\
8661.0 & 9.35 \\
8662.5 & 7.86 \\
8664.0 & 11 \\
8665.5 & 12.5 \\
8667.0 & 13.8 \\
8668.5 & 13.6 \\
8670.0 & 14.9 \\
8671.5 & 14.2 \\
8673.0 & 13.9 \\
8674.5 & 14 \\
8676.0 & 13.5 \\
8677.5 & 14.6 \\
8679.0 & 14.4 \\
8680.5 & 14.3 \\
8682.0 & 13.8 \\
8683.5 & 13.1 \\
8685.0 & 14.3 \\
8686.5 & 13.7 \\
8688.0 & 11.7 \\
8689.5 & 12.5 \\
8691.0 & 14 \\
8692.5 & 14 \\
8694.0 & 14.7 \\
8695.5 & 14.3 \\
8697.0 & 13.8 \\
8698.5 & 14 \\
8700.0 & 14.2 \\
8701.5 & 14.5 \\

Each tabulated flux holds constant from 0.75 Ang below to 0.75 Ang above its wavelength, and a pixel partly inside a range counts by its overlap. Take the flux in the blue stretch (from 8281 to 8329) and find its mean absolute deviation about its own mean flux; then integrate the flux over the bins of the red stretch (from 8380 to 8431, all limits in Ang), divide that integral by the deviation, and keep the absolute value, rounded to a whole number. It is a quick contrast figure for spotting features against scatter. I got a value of 1382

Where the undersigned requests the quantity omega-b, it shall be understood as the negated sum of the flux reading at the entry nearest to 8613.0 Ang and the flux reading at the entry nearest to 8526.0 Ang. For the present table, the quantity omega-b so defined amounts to -28.2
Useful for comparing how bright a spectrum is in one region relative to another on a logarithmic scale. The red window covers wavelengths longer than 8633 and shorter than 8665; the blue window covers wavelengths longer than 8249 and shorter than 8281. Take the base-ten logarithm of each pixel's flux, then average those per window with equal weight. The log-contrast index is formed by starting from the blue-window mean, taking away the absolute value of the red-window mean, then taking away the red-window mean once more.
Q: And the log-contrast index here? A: -1.07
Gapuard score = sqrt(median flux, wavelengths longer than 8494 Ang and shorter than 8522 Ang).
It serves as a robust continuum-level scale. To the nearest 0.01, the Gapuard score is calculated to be 3.75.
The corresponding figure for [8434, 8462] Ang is 3.83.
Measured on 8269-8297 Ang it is 3.87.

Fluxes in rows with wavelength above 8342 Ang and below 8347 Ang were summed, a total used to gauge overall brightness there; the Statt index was 44.3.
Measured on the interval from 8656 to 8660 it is 40.1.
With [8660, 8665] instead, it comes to 28.2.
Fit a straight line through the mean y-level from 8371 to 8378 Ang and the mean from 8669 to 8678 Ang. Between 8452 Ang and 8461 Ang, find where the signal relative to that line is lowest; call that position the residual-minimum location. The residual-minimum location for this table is 8457.0 Ang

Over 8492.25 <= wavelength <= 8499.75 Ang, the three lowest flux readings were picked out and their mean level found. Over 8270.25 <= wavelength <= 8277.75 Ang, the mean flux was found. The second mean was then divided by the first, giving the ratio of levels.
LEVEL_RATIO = 1.32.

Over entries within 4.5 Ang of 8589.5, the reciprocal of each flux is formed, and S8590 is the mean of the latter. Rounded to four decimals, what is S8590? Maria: 0.0702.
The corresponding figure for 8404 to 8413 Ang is 0.0692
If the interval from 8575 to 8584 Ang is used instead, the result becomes 0.0692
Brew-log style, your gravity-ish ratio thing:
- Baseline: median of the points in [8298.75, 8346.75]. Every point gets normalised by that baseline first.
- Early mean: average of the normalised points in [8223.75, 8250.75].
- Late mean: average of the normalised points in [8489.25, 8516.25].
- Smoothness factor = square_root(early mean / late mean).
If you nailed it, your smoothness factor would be 1.04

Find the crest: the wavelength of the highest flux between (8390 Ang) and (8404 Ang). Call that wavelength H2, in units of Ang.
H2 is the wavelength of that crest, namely 8392.5 Ang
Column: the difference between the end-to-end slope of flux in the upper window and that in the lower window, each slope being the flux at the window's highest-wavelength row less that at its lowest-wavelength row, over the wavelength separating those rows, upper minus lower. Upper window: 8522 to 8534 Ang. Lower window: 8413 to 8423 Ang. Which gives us 0.0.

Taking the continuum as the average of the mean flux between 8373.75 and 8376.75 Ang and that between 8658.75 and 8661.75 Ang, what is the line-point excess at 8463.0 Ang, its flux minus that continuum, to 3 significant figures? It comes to 1.76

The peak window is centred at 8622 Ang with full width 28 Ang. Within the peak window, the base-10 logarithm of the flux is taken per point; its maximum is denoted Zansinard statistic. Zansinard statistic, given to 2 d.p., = 1.18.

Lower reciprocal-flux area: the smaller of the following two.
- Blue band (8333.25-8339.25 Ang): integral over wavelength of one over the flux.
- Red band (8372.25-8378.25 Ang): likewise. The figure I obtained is 0.414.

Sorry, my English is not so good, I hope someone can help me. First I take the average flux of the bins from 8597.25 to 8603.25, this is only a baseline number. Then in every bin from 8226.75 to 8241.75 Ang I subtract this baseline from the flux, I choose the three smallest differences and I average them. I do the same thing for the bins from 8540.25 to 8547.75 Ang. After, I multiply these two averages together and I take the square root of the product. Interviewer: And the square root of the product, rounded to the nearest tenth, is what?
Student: 0.7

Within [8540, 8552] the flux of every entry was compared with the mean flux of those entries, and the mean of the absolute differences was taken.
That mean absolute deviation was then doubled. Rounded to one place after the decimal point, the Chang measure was 4.4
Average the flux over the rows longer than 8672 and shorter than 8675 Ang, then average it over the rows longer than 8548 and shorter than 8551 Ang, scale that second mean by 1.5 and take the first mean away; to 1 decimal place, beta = 7.4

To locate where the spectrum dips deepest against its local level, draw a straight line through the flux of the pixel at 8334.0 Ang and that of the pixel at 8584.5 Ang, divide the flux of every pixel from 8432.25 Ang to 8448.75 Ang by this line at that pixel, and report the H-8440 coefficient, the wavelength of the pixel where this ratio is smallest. 8434.5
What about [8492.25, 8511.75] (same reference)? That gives 8497.5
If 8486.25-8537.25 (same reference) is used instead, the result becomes 8497.5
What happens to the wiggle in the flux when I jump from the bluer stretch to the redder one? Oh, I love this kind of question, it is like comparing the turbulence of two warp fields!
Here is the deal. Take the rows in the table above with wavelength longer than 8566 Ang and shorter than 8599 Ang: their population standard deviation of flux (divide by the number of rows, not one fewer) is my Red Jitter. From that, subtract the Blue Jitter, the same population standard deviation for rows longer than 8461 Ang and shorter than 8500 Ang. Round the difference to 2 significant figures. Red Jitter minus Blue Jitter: -0.75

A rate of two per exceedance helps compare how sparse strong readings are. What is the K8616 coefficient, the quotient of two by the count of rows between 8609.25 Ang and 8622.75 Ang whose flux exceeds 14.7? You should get 2.0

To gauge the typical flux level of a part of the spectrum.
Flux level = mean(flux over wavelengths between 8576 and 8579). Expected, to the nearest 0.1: 14.4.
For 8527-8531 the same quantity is 14.8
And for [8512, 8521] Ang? 13.9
